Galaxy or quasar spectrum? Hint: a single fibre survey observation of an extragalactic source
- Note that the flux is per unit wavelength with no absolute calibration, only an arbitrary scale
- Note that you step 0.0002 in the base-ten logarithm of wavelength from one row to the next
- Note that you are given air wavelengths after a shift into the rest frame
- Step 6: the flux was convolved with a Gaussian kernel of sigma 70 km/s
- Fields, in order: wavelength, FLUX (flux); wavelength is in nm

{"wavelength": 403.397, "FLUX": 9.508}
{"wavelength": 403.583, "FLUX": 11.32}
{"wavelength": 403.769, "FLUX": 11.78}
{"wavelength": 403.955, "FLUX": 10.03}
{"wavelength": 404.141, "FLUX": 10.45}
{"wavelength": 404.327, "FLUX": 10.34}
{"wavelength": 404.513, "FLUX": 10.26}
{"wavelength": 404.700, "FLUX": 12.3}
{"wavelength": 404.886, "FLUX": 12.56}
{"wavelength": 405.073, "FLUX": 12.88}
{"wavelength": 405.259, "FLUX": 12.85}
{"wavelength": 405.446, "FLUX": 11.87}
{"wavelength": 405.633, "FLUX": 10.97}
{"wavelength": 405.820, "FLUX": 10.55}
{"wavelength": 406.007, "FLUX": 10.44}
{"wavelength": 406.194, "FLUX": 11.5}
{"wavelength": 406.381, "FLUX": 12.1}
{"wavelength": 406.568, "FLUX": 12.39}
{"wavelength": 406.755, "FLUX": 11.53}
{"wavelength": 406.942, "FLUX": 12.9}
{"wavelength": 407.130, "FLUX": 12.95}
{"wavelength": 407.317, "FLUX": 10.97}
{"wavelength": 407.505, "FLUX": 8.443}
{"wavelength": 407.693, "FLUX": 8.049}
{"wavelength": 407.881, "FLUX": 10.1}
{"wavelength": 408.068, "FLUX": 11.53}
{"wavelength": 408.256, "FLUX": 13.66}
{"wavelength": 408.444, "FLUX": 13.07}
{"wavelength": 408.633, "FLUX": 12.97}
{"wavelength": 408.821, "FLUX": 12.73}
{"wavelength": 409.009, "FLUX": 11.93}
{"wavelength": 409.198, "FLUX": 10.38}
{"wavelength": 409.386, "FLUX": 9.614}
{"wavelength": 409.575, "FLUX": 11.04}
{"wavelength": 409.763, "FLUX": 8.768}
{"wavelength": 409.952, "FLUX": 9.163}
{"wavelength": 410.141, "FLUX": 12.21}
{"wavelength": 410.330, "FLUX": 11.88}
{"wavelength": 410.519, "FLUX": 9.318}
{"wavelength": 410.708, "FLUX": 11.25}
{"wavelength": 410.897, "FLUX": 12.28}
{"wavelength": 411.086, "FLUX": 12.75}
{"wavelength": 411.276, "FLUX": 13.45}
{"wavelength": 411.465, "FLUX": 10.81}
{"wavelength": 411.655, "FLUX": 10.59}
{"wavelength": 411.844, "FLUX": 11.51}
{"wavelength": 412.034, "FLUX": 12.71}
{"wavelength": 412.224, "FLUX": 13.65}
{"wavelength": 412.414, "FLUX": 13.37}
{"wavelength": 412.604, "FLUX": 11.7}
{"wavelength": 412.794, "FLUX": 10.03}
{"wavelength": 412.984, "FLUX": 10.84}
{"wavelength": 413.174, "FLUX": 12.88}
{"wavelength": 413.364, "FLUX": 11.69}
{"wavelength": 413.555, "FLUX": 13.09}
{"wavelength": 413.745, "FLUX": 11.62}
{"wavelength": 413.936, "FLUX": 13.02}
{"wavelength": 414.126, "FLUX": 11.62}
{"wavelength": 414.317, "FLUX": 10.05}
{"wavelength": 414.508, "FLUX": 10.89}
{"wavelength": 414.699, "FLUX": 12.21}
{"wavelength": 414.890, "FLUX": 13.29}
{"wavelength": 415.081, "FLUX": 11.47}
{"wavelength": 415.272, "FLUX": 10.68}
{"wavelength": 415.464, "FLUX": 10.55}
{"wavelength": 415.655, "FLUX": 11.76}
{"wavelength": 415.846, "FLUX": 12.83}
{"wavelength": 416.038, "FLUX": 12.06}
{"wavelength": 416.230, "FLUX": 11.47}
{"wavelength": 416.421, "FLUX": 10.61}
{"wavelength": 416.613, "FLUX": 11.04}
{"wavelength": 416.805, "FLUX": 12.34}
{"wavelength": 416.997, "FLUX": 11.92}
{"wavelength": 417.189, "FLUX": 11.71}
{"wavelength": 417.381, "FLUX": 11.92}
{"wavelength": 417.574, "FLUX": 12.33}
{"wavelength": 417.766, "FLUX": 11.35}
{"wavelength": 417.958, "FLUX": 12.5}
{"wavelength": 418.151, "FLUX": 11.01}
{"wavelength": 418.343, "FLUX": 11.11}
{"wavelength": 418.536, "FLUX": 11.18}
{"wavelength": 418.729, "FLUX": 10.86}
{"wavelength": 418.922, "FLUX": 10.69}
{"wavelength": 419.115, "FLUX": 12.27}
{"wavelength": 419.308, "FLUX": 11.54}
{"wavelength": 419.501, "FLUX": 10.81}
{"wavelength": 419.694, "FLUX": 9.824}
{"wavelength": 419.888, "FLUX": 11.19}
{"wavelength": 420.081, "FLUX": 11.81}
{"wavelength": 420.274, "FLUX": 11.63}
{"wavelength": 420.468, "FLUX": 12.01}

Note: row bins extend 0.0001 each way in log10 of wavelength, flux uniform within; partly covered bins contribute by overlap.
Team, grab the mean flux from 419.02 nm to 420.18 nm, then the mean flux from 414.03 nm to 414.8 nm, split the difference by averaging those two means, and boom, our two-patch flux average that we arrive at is 11.2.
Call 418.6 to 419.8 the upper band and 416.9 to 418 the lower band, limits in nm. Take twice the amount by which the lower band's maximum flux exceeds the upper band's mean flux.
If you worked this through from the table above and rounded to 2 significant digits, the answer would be 3.0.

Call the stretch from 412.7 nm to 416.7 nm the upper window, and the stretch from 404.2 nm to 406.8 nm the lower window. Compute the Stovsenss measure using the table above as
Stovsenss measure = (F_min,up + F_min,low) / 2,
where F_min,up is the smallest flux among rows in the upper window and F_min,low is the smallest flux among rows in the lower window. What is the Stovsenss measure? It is 10.1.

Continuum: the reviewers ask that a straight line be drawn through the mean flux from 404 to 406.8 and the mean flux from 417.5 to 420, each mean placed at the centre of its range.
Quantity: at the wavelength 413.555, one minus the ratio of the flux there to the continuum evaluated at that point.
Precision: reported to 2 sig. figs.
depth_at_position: -0.15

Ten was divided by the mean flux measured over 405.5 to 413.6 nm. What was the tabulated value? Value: 0.871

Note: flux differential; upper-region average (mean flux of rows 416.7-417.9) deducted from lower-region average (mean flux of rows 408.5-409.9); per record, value -0.9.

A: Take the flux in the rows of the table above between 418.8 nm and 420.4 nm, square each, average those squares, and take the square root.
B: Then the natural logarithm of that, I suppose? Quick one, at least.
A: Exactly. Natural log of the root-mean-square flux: 2.42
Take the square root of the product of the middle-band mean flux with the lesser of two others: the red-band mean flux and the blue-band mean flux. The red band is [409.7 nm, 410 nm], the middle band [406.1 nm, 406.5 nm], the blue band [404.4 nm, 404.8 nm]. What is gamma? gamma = 10.3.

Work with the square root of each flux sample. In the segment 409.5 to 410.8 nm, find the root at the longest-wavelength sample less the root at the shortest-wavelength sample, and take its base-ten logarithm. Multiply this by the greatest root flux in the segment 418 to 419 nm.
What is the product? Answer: -5.0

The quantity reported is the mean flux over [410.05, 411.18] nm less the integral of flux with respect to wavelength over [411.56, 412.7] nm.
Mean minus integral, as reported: -2.3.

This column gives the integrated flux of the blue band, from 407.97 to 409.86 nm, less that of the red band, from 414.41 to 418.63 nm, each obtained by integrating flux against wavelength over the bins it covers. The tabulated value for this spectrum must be -27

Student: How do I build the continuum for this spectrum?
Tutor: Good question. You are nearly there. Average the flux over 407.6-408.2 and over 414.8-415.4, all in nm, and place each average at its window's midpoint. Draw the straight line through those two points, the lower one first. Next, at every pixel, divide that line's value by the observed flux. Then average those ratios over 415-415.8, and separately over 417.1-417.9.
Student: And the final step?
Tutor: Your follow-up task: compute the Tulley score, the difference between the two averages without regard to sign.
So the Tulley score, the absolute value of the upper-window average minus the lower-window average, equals 0.02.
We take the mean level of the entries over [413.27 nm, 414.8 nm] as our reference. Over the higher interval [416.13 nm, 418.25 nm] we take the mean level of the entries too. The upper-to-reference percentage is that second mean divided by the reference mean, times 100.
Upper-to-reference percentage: 99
